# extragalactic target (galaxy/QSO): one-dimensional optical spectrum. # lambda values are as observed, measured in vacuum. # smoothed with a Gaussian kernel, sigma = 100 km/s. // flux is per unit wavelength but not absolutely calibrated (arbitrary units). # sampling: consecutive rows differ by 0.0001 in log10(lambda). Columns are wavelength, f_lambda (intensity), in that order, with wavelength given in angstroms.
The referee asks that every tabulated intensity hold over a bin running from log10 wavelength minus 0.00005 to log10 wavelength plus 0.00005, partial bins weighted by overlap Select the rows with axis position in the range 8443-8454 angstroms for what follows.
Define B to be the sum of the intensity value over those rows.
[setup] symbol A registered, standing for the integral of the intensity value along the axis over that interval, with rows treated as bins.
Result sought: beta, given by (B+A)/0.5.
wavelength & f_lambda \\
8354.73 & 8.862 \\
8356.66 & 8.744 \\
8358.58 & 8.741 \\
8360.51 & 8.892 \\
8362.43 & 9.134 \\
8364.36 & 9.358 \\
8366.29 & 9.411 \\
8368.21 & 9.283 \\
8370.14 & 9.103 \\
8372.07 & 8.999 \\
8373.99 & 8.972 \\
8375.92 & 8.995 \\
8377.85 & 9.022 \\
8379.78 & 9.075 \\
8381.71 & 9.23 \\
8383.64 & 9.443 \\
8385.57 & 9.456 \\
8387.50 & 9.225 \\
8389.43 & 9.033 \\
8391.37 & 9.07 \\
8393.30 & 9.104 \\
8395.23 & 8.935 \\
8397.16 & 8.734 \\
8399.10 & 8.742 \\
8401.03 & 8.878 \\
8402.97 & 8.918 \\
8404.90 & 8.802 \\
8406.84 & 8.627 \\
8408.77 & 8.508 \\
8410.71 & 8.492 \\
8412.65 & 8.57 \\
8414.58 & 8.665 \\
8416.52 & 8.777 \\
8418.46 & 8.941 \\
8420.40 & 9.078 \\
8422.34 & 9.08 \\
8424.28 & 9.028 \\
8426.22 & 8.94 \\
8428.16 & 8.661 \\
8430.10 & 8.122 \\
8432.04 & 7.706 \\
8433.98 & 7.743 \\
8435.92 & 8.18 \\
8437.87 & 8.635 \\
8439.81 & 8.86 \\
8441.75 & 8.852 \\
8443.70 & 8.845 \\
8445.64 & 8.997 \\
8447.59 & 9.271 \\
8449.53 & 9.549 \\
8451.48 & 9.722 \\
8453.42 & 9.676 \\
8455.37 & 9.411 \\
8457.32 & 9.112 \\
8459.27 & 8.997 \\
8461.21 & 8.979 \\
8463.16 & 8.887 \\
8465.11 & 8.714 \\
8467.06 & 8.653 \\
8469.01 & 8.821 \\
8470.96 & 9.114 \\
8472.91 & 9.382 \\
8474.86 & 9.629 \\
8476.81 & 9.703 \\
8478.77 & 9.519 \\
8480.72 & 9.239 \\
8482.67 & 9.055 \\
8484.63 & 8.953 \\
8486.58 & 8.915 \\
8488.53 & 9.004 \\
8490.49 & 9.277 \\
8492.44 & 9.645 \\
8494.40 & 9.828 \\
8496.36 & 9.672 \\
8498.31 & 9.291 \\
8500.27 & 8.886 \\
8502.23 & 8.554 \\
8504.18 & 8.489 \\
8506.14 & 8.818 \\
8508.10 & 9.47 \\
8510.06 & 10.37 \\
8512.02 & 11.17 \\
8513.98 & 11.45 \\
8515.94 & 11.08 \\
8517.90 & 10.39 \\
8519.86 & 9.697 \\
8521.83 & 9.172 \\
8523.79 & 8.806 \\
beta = 318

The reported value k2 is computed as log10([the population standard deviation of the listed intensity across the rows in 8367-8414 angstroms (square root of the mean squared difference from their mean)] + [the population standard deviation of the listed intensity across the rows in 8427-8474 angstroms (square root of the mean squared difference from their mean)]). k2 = -0.11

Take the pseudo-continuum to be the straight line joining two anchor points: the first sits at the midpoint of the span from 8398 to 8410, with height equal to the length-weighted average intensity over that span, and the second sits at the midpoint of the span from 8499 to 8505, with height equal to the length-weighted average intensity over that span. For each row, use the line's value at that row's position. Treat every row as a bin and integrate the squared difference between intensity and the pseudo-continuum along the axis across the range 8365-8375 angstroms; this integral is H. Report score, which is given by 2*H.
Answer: 3.8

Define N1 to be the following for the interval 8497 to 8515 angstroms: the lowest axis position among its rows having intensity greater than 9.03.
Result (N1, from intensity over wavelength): 8498.31 angstroms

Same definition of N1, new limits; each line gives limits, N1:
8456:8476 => 8457.32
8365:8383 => 8366.29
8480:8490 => 8480.72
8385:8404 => 8385.57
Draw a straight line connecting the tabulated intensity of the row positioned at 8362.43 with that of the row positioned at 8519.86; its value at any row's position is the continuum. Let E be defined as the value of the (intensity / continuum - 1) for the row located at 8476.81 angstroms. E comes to 0.02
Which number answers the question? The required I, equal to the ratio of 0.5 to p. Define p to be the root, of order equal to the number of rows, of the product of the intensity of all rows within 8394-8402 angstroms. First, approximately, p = 8.82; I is 0.0567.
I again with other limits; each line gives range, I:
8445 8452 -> 0.0533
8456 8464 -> 0.0556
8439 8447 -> 0.0563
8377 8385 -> 0.0544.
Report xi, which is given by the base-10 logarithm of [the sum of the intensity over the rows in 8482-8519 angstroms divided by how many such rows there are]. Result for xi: 0.982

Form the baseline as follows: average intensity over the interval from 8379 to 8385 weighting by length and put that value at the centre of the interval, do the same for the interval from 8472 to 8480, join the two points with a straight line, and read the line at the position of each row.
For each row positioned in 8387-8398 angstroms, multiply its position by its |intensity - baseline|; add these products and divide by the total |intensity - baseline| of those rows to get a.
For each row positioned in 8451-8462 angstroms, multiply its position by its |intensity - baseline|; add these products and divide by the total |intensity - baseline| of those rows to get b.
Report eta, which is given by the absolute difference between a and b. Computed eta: 63.7 angstroms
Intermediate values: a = 8394.0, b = 8457.7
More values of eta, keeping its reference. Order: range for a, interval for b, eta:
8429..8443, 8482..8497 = 52.6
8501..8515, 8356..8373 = 146.6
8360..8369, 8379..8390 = 21.7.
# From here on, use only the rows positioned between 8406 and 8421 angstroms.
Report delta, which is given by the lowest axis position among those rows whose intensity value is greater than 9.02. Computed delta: 8420.40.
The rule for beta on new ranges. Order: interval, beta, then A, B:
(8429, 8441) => 296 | 99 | 49.2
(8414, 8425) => 304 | 98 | 53.6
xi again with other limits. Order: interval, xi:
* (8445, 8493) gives 0.964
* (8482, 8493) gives 0.961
